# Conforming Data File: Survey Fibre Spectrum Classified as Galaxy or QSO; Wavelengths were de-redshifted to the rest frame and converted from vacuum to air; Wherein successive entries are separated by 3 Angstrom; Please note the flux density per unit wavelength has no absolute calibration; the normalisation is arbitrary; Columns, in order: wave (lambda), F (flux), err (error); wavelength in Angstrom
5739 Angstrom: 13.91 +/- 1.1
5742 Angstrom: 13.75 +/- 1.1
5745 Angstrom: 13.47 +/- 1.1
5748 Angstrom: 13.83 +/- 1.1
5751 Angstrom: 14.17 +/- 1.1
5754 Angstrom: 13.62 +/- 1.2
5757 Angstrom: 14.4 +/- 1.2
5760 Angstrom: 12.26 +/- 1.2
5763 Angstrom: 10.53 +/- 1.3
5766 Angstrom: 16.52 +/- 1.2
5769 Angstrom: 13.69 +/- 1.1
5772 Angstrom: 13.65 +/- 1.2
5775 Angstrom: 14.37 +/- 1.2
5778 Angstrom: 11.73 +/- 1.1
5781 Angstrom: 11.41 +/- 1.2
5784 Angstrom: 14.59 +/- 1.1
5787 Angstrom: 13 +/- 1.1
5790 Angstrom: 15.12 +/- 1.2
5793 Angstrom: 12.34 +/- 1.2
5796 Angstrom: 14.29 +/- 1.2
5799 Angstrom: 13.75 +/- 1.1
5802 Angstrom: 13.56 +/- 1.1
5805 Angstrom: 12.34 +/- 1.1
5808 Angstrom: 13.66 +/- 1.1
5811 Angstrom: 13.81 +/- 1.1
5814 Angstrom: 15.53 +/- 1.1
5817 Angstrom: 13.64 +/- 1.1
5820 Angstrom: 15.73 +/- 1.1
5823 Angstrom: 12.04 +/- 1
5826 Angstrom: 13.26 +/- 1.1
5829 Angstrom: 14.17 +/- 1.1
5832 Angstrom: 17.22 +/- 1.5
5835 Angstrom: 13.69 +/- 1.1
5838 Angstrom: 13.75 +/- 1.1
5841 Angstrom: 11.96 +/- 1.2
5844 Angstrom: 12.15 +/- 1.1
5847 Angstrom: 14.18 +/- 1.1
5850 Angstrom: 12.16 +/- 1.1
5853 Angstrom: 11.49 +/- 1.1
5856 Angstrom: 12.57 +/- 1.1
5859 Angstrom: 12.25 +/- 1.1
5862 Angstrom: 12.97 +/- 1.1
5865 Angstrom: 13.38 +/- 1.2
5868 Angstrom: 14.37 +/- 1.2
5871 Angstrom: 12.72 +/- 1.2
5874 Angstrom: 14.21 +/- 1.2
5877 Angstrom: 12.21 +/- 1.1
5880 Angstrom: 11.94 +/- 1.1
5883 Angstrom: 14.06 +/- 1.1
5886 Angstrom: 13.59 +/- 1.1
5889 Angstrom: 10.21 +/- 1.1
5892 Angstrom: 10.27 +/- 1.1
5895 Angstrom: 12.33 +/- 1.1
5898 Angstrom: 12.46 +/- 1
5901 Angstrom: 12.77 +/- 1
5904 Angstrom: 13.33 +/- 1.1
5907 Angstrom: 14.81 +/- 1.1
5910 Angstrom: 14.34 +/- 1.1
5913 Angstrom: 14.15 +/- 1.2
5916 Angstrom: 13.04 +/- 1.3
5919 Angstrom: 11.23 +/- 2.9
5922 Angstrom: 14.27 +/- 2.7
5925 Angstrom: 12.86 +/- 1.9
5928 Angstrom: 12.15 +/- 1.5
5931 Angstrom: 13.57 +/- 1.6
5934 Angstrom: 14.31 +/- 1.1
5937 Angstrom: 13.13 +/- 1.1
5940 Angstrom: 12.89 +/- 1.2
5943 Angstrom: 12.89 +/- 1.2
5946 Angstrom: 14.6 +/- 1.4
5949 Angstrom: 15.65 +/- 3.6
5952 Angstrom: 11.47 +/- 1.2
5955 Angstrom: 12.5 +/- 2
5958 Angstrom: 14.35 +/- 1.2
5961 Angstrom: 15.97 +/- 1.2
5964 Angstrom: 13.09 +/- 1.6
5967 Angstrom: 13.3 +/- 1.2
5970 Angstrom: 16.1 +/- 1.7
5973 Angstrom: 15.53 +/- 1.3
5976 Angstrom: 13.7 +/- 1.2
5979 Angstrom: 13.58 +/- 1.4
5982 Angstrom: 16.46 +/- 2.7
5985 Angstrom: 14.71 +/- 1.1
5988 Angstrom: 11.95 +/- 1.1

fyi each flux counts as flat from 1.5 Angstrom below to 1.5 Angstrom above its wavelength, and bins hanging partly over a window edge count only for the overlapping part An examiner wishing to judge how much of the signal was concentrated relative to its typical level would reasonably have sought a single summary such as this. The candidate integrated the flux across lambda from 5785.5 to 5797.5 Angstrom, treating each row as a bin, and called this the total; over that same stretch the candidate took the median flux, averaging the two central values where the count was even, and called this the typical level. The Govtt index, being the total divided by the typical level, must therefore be 12.0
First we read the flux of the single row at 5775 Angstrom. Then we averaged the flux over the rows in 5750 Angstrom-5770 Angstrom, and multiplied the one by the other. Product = 195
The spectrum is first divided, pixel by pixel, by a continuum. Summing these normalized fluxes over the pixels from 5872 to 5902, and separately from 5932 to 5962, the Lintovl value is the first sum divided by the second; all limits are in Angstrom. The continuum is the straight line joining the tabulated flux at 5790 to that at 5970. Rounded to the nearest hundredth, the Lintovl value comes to 0.92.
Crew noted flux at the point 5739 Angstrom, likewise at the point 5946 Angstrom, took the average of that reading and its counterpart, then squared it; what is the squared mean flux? 203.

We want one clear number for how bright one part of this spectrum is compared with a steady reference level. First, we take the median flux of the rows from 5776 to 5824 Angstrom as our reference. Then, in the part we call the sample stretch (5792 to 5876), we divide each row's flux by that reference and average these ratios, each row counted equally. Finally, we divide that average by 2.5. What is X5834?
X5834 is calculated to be 0.395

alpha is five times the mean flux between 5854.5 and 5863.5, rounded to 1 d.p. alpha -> 63.0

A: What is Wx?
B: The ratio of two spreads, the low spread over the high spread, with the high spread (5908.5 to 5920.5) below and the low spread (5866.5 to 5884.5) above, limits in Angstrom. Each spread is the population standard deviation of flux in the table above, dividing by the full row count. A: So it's 0.80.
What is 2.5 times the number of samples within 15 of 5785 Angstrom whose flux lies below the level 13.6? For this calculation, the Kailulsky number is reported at 10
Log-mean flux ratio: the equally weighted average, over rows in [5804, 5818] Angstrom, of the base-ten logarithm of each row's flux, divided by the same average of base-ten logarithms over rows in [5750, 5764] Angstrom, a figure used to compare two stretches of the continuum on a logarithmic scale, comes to 1.02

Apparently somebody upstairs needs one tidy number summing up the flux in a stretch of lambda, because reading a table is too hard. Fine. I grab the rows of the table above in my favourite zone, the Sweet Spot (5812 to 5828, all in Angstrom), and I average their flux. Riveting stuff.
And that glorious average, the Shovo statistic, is 14.0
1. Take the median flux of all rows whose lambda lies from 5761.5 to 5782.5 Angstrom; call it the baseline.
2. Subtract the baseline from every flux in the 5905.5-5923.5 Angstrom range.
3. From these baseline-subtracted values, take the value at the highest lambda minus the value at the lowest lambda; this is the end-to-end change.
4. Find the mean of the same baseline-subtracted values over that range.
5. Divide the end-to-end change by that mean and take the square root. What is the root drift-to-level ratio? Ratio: 7.3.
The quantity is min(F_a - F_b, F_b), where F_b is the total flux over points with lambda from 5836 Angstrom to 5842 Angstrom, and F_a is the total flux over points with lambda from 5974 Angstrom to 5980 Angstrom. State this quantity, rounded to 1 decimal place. 1.6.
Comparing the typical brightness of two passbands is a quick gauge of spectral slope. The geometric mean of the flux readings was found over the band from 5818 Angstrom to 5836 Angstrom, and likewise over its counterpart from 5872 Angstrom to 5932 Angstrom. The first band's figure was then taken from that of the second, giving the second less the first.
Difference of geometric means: -1.4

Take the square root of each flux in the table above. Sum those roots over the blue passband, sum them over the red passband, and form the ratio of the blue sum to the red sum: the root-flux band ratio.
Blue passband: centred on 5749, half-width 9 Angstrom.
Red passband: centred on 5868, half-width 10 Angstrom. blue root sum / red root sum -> 0.88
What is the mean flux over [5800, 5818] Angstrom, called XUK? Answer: 13.8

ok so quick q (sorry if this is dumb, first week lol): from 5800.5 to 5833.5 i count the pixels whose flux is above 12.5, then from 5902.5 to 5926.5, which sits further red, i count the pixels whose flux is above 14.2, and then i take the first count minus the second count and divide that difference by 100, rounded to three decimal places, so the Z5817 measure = 0.060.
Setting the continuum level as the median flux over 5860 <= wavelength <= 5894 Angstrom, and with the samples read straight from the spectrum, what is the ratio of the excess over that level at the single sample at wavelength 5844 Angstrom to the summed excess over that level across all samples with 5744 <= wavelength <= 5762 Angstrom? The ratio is -0.21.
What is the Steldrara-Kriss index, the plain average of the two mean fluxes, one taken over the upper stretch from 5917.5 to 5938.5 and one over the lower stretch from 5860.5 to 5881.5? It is 13.1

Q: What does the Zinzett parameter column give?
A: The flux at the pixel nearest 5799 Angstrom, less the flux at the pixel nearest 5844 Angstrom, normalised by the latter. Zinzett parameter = 0.13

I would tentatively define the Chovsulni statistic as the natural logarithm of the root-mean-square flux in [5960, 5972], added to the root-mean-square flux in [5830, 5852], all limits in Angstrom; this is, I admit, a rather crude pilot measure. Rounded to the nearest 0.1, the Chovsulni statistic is 16.4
